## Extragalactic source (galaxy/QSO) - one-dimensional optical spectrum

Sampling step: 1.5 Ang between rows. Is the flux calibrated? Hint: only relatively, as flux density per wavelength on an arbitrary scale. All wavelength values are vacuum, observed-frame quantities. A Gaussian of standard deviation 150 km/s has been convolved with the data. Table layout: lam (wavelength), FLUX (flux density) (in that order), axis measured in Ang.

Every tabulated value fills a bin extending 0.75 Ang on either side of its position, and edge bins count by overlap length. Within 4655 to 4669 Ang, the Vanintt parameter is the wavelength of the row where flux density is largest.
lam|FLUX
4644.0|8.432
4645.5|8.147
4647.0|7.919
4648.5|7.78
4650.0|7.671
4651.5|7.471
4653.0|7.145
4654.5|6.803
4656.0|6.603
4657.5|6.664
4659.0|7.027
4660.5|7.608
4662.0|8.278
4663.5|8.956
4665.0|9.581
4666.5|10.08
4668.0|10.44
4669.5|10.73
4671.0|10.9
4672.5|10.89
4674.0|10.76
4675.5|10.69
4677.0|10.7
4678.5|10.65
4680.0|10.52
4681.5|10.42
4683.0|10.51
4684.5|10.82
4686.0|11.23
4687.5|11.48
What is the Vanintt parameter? 4668.0 Ang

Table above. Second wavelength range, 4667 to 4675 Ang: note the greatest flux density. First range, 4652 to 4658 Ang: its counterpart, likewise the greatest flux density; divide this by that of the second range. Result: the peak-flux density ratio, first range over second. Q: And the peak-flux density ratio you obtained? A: 0.66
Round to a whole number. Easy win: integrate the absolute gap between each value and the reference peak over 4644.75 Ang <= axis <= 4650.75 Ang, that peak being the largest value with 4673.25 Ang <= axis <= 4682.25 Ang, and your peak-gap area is 17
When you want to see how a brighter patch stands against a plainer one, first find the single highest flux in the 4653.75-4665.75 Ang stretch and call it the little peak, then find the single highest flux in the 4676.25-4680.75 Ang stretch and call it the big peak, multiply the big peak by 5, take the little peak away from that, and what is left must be 43.9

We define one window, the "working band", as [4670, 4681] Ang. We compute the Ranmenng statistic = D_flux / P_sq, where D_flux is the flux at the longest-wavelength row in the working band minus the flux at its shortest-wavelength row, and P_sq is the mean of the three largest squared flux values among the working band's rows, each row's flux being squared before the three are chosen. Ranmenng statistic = 0.00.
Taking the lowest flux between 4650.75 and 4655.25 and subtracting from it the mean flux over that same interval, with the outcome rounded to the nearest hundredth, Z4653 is -0.34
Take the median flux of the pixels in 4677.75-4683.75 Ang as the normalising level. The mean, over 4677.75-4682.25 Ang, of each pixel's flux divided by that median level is 1.00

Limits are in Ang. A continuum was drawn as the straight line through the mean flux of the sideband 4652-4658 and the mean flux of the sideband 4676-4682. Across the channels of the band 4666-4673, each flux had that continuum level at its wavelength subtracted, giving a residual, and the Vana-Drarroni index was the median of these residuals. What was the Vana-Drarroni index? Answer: 1.6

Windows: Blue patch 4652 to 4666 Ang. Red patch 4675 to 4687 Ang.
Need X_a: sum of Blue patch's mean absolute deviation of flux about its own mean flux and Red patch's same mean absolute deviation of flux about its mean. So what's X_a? 1.04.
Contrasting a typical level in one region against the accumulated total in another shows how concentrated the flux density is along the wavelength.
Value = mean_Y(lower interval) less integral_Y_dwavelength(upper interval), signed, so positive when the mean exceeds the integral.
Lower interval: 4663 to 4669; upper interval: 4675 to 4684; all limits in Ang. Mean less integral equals -85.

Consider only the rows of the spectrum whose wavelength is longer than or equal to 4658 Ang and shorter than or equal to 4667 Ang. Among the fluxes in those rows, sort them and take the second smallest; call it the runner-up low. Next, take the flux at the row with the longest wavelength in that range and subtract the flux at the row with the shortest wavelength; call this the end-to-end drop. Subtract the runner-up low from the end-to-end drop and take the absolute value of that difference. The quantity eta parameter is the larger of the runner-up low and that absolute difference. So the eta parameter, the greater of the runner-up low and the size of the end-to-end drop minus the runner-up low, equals 7.6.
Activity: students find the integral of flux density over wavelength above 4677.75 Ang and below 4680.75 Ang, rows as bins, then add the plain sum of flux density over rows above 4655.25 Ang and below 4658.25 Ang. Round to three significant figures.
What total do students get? 45.0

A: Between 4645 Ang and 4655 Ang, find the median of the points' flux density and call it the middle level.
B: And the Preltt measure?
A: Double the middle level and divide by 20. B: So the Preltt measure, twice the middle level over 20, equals 0.8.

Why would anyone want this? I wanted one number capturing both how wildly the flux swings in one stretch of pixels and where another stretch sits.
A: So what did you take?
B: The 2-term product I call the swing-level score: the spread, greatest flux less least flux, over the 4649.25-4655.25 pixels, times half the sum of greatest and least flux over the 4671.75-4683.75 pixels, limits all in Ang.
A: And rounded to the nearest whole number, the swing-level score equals 9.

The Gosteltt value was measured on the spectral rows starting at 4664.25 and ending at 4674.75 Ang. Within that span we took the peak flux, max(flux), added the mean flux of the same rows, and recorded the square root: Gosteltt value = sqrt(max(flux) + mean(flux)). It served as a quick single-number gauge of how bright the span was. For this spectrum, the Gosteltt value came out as 4.62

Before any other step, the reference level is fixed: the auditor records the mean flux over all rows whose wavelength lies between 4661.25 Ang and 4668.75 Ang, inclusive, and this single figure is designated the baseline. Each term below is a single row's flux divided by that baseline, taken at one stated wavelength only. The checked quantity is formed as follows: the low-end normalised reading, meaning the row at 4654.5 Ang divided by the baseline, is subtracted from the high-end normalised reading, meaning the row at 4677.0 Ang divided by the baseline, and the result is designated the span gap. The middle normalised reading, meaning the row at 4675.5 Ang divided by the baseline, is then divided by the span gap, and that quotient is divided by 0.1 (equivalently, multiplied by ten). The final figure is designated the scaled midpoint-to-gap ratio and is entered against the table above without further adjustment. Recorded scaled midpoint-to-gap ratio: 27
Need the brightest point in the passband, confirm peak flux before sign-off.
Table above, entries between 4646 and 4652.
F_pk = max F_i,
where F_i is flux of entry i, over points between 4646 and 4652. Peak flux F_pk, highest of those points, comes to 7.919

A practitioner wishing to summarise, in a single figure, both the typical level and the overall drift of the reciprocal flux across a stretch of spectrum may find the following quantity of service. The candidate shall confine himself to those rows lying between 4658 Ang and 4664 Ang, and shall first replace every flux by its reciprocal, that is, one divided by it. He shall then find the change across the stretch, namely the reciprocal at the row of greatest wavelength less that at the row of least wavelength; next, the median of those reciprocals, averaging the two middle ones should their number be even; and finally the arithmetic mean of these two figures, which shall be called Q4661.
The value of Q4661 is 0.048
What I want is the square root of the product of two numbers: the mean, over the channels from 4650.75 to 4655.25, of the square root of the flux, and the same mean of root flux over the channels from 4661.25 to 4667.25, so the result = 2.85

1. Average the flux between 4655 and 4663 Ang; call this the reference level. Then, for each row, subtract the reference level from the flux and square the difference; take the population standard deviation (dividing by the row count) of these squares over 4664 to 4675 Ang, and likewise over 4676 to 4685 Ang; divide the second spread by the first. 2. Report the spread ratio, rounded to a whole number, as 0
